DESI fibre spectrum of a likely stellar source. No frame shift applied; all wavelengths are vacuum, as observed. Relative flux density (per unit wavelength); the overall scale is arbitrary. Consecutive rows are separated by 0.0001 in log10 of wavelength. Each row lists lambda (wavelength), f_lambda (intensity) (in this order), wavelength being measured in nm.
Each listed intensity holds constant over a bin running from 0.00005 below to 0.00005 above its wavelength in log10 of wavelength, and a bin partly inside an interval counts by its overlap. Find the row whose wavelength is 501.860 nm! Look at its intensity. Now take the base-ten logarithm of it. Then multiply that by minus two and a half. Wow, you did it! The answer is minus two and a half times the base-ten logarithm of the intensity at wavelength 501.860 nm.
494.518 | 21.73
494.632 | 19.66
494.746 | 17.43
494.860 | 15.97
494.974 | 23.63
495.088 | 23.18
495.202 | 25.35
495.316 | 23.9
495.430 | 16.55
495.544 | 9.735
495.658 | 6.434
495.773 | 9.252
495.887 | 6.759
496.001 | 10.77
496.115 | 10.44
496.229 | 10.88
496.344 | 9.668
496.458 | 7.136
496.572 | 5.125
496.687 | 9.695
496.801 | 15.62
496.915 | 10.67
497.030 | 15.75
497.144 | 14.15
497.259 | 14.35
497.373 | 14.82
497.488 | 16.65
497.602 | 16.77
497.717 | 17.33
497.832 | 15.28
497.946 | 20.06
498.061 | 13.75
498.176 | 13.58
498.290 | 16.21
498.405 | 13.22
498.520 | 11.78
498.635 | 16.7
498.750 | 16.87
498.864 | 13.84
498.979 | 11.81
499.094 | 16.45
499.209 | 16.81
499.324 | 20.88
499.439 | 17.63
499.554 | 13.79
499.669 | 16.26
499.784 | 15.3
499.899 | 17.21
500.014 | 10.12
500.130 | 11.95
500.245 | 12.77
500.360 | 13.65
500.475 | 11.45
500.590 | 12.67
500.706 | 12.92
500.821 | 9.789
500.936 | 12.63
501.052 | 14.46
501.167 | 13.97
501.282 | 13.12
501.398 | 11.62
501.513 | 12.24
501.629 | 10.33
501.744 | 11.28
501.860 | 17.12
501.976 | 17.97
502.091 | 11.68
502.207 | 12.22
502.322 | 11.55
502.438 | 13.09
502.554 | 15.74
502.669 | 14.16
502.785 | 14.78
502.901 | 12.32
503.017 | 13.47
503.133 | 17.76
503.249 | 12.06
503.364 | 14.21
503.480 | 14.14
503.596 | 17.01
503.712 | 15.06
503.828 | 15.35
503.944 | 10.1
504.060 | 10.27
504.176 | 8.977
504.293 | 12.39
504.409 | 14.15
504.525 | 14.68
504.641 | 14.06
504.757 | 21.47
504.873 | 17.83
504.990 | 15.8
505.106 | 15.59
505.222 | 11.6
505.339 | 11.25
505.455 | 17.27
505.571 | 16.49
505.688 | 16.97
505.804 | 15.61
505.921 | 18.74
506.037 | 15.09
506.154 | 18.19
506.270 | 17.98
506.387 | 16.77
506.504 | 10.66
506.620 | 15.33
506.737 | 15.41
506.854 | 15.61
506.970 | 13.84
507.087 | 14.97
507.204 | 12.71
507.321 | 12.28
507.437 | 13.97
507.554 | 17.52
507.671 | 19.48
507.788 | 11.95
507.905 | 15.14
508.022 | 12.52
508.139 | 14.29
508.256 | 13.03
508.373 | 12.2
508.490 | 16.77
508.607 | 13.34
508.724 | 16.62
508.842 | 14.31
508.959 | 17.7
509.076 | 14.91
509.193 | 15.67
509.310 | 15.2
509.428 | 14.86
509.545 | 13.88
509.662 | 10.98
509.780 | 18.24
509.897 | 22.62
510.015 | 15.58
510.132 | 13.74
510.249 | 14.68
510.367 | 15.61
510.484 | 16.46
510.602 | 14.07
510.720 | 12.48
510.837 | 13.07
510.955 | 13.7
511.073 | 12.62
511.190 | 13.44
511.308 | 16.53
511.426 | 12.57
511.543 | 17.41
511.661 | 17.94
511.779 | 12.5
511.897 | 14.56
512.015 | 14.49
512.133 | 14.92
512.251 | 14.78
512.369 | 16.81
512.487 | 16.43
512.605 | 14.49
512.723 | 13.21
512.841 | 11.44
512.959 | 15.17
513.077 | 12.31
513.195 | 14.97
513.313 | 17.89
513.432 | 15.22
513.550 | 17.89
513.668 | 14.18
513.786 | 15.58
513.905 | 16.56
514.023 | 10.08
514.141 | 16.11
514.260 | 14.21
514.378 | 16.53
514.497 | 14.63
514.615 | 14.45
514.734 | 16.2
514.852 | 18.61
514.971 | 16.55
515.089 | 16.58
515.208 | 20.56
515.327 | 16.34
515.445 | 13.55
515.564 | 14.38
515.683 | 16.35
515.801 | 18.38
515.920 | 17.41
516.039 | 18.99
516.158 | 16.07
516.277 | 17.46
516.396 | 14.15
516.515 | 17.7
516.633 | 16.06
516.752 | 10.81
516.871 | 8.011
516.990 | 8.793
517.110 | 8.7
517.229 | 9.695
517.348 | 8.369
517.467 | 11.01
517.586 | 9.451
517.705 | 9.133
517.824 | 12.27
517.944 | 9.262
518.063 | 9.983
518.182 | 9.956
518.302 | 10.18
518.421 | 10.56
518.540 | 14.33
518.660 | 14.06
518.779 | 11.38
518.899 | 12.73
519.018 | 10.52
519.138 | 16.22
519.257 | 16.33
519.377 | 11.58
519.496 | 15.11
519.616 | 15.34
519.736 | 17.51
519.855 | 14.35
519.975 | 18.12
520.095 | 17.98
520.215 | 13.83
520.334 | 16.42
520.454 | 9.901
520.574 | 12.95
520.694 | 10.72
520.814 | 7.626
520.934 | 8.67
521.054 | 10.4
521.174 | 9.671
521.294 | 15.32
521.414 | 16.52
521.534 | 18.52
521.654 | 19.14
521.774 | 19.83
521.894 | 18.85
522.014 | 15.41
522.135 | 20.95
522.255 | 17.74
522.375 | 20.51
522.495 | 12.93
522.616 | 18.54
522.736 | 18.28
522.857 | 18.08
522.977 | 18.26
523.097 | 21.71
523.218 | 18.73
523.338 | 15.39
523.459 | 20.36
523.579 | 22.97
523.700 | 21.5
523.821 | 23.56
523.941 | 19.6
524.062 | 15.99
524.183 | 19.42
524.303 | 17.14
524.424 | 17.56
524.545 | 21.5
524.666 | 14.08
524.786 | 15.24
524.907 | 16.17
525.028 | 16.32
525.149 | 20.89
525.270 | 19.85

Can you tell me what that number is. -3.08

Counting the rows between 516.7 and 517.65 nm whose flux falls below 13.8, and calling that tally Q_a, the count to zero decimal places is 8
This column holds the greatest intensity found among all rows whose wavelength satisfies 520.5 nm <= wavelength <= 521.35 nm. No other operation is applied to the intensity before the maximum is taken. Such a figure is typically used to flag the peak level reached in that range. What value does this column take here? 15.32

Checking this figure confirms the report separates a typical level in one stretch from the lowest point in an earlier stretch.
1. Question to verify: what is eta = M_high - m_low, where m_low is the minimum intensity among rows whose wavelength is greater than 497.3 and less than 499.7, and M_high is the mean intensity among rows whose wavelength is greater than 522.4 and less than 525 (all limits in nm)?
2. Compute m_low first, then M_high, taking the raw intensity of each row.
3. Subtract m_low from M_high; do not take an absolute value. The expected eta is 6.6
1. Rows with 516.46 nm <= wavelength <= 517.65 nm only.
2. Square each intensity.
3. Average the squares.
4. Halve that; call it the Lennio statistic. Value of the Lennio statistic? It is 64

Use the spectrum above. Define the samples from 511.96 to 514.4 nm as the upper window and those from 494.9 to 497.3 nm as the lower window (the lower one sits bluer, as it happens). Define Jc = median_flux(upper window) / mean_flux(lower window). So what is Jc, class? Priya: 1.1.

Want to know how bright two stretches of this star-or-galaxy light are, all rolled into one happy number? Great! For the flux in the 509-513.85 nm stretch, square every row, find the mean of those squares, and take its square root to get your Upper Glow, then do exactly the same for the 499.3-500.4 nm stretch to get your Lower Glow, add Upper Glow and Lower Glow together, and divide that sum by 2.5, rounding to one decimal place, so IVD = 12.1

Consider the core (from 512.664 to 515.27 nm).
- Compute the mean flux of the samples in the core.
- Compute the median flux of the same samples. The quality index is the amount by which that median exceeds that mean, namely -0.01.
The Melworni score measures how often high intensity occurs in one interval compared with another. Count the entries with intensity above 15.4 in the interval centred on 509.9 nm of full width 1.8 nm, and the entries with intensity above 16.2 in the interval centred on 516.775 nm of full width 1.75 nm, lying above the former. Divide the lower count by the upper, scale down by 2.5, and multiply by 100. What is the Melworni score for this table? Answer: 60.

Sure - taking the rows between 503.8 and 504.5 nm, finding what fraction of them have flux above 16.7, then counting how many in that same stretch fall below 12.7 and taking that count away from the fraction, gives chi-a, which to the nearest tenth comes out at -4.0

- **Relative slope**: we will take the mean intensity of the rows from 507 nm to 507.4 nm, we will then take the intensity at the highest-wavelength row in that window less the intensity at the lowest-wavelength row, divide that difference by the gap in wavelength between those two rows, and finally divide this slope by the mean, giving -0.86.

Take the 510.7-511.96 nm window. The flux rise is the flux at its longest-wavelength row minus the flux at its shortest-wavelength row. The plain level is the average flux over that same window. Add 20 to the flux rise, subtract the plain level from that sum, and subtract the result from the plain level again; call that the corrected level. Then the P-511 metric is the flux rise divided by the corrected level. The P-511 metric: 0.32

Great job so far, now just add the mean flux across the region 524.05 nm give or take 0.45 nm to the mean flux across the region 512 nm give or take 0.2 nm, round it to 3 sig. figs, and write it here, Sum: 33.9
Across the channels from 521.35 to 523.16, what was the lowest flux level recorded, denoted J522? 12.93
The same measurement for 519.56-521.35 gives 7.626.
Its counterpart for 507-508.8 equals 11.95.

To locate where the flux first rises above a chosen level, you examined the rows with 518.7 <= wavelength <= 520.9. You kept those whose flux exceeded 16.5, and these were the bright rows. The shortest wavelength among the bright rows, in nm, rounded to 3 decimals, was 519.736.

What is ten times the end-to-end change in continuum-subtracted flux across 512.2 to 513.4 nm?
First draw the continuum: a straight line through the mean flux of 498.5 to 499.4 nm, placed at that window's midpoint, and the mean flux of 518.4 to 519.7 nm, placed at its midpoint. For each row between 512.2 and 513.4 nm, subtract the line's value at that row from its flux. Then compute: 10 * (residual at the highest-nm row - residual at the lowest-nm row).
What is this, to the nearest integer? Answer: 32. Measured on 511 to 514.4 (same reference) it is 43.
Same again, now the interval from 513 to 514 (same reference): 43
